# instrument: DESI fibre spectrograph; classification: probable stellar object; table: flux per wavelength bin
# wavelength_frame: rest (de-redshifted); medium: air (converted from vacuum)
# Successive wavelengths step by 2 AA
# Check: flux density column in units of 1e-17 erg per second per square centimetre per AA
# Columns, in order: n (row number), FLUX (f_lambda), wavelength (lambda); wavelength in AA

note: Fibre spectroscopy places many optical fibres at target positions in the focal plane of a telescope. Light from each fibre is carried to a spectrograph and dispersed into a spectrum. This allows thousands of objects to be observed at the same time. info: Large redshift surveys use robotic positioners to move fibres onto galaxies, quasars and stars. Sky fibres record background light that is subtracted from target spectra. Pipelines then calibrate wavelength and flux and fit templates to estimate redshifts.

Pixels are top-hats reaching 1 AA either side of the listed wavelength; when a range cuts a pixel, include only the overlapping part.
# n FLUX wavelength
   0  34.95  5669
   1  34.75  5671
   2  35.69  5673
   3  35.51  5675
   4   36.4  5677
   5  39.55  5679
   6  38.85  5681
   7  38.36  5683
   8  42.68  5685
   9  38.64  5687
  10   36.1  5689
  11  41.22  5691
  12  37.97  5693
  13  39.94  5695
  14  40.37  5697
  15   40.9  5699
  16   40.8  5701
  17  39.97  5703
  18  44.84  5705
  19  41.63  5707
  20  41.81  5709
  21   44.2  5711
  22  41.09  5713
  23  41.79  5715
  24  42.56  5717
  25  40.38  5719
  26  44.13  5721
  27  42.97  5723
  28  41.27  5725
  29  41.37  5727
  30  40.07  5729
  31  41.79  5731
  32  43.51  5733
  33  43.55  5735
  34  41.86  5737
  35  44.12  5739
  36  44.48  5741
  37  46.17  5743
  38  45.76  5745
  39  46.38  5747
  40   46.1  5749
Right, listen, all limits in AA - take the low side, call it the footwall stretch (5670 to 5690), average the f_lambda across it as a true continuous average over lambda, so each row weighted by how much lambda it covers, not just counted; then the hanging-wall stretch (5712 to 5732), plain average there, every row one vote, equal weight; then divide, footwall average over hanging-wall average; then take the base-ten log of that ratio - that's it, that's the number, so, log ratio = -0.045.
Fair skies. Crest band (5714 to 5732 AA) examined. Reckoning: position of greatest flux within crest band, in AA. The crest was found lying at 5721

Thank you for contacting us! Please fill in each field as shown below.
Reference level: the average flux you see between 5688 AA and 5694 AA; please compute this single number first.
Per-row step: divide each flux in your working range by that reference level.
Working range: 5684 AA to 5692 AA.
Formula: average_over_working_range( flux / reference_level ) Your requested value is 1.03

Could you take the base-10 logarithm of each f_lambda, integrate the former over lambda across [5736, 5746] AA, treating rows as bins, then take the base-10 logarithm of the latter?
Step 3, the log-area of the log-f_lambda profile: 1.22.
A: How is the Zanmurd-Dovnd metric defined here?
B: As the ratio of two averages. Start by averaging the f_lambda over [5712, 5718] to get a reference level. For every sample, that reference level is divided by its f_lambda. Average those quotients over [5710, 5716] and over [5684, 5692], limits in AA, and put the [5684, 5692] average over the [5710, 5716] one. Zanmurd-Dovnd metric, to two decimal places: 1.07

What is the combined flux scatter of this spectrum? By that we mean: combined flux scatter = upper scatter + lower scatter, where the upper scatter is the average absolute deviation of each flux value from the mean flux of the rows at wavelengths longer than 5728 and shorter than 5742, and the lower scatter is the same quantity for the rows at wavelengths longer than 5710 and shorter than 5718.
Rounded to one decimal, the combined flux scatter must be 2.3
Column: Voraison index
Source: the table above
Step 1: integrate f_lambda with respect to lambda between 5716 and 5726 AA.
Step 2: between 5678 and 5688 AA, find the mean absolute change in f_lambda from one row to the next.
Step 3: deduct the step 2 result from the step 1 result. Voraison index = 420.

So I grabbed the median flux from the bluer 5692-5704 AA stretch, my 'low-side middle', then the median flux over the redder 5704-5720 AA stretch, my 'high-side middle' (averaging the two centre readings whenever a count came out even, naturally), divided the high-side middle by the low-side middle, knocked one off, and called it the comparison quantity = 0.041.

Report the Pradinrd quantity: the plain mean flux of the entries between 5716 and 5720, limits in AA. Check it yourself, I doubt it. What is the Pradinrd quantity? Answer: 41.5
